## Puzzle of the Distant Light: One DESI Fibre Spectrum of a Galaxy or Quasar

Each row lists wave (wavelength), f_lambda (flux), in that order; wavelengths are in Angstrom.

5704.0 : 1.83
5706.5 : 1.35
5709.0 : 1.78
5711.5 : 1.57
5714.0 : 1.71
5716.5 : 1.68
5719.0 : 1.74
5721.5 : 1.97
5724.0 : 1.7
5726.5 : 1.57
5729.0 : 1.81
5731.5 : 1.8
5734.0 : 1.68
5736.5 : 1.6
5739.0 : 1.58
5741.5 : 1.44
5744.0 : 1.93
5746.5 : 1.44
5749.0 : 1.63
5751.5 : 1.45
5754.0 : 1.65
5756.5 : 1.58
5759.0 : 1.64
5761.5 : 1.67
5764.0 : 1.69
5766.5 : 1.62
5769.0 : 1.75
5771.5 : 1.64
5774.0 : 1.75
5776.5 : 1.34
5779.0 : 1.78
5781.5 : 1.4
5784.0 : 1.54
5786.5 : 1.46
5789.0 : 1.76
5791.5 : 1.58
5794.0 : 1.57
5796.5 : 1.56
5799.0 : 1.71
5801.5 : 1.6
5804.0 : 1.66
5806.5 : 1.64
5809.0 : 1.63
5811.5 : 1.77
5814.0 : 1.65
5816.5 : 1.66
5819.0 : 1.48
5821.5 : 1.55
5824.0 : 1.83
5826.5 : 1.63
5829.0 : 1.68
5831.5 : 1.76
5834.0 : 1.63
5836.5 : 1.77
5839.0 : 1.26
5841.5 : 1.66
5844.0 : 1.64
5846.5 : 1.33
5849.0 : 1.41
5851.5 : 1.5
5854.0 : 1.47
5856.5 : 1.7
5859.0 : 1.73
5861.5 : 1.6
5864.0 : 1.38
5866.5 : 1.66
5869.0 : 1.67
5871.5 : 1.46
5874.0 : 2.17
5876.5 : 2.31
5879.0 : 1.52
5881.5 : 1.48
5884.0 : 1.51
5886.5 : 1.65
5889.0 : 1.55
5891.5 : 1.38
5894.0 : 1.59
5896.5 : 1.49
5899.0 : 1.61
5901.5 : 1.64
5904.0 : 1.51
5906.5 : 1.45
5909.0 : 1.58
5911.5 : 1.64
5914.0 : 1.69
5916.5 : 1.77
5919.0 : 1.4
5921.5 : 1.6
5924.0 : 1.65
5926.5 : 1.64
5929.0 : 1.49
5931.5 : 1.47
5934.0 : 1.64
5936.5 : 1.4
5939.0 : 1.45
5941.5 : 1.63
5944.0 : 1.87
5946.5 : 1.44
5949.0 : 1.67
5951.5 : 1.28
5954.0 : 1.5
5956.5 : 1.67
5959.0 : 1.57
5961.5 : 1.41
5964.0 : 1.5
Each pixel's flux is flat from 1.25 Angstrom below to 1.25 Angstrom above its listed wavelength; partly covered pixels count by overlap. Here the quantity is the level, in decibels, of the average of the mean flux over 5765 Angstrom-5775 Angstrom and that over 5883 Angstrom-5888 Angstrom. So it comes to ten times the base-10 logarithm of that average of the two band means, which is 2.14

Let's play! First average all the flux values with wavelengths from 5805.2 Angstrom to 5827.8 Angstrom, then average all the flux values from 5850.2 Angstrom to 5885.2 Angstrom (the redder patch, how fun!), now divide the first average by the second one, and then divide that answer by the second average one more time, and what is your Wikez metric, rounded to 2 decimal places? 0.60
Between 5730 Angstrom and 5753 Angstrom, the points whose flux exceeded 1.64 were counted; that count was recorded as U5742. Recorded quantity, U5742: 3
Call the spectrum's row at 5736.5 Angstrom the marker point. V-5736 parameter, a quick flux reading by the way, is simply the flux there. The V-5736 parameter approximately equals 1.6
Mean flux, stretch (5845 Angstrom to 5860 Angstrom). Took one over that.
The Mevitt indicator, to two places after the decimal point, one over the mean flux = 0.66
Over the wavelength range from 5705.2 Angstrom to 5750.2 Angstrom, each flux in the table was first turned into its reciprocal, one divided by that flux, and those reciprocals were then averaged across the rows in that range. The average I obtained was 0.606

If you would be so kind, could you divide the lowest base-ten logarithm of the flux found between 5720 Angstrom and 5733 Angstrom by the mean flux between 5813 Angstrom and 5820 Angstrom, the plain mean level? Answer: 0.123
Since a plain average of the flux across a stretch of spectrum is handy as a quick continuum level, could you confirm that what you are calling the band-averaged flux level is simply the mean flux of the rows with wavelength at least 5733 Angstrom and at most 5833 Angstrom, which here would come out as 1.62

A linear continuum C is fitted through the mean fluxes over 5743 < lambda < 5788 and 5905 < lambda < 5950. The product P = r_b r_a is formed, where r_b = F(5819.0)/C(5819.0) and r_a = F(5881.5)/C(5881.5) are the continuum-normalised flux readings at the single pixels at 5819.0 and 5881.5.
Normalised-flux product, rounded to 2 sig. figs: 0.86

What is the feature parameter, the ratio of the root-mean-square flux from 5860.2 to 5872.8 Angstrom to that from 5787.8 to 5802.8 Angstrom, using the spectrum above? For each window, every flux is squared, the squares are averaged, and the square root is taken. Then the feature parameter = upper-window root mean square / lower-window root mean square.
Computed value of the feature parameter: 0.95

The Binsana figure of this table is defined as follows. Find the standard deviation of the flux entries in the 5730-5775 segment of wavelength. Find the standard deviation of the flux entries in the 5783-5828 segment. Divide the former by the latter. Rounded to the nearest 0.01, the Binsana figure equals 1.27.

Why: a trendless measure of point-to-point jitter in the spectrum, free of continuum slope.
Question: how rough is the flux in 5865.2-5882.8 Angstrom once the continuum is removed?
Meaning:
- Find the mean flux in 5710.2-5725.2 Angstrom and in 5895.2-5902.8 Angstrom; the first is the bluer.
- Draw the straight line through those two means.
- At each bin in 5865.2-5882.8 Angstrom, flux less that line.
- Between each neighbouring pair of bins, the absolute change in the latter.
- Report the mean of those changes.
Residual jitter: 0.32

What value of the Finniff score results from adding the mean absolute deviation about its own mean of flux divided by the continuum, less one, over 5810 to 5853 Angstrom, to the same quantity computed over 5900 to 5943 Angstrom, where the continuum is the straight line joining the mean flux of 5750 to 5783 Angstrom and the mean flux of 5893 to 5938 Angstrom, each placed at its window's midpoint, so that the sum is 0.14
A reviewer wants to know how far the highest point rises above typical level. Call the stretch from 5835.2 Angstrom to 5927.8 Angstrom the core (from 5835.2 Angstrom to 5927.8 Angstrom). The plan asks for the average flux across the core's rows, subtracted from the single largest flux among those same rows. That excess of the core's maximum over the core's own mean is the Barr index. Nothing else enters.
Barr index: 0.71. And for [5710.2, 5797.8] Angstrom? 0.33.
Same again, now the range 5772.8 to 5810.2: 0.18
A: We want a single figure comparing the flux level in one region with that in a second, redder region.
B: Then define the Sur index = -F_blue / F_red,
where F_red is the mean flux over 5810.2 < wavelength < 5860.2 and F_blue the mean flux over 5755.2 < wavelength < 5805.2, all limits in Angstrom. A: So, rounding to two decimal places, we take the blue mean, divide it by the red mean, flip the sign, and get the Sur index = -1.01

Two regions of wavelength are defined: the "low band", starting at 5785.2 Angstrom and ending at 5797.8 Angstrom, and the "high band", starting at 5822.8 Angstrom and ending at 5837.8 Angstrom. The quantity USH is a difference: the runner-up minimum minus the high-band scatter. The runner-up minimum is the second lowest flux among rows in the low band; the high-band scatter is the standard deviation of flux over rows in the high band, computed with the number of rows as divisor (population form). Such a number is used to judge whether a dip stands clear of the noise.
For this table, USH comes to 1.48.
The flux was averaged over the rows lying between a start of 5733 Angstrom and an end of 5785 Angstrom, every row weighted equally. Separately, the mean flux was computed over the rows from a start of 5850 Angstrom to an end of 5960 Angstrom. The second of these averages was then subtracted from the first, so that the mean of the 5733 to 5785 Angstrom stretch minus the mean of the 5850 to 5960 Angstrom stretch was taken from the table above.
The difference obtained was 0.017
